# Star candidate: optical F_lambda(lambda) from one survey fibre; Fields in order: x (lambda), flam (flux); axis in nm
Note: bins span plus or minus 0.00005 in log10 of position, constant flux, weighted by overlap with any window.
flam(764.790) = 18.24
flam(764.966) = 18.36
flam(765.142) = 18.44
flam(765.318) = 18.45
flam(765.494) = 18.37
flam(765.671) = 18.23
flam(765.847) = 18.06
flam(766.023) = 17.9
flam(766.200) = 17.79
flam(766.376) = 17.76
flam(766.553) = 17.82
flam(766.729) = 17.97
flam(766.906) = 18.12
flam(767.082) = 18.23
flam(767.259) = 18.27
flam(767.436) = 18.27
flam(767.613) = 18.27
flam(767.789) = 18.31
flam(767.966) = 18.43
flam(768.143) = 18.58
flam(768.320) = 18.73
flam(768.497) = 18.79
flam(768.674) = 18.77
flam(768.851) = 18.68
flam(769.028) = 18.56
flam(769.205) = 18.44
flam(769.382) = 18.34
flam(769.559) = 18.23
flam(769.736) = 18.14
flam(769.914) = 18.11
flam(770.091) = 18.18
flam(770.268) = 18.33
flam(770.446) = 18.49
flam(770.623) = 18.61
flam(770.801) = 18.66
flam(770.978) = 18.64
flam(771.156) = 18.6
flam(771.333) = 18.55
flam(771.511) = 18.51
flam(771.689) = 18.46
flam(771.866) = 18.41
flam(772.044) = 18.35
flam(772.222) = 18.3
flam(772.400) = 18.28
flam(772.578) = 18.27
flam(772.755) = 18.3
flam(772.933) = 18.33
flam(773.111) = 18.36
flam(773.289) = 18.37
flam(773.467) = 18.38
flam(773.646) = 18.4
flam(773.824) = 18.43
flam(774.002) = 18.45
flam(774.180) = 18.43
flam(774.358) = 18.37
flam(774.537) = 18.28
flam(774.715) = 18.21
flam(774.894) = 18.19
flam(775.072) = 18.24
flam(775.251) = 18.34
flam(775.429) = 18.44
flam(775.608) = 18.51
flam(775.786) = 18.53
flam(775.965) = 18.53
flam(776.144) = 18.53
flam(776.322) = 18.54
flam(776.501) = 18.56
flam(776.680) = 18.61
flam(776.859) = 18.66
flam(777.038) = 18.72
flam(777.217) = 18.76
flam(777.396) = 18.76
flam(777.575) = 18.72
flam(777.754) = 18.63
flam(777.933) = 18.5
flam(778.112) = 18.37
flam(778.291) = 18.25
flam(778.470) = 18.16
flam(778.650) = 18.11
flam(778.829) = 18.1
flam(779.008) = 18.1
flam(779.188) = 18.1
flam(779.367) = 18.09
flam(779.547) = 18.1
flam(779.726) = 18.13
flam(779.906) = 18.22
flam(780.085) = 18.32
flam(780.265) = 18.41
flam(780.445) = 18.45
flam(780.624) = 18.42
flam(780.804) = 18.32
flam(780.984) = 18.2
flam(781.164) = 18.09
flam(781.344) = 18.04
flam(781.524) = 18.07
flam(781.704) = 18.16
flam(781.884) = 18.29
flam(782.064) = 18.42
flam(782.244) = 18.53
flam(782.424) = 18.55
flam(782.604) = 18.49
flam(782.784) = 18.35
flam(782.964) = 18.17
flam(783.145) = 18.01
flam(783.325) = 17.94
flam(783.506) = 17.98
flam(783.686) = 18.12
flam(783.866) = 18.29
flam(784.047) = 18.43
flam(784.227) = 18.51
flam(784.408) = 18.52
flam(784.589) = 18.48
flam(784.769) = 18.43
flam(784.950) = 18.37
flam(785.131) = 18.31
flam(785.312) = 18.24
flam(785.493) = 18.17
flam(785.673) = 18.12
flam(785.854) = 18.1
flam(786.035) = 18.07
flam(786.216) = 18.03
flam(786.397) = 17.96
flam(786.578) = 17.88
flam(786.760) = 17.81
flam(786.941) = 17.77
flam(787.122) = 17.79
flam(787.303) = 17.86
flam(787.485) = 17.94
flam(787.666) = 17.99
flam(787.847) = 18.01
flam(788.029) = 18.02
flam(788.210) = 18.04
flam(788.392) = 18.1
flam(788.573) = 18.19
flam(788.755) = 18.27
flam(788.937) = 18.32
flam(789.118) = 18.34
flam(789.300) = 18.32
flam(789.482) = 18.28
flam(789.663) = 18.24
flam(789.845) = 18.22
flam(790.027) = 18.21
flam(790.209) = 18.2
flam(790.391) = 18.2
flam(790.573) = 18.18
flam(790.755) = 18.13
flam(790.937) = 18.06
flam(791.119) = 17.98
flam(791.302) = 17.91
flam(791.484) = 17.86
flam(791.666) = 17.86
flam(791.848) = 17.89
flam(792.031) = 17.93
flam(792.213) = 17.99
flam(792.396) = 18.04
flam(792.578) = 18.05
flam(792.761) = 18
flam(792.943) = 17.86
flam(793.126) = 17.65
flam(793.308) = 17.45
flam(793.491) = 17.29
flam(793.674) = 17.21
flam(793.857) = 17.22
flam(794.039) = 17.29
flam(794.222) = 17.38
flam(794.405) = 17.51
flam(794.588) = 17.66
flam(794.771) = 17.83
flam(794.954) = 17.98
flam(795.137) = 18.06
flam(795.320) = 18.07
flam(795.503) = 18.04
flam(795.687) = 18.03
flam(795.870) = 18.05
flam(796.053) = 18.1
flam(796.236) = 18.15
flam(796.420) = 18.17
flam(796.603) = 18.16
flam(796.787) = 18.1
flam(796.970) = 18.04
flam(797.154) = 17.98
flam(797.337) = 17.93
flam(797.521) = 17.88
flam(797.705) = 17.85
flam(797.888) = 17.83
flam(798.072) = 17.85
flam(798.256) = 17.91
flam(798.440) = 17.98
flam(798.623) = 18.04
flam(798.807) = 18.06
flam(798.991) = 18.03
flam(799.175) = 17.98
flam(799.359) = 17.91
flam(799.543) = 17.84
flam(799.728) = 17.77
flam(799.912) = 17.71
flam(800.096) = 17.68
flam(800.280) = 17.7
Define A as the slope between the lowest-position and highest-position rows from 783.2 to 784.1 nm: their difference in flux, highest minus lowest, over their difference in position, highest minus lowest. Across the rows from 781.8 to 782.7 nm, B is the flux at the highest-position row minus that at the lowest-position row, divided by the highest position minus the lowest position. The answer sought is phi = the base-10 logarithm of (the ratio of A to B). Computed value 0.39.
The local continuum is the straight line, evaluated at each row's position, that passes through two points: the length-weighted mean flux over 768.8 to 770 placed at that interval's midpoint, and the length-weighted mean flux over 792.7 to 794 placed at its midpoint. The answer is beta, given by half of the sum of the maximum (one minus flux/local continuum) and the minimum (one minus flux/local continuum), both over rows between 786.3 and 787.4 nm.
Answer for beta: -0.007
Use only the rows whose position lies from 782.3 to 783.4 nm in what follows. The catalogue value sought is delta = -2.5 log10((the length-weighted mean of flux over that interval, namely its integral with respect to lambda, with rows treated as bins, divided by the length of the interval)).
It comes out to -3.154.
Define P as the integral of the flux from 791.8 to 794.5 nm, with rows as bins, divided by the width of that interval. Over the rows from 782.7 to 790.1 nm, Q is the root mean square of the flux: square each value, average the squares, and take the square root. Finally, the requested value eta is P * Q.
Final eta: 320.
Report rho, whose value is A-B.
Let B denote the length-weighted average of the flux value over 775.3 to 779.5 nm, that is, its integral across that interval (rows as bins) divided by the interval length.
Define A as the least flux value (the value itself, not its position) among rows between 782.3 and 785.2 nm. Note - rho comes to -0.5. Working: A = 17.94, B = 18.4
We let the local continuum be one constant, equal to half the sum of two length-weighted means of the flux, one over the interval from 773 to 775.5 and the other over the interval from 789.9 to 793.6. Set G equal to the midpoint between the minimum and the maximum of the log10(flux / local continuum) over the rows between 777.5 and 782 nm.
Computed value 0.006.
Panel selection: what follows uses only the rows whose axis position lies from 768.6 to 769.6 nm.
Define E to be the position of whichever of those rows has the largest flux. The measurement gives 768.674 nm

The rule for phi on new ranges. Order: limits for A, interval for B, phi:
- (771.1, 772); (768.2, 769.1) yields 0.05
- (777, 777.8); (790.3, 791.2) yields -0.38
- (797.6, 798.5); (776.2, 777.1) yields -0.15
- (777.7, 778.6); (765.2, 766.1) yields -0.07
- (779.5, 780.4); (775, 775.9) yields 0.03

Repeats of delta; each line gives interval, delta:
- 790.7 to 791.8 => -3.136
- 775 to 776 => -3.164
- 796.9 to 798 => -3.133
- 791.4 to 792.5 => -3.134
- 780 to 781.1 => -3.158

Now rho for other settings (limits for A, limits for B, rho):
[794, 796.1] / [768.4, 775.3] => -1.1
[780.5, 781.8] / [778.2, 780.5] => -0.1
